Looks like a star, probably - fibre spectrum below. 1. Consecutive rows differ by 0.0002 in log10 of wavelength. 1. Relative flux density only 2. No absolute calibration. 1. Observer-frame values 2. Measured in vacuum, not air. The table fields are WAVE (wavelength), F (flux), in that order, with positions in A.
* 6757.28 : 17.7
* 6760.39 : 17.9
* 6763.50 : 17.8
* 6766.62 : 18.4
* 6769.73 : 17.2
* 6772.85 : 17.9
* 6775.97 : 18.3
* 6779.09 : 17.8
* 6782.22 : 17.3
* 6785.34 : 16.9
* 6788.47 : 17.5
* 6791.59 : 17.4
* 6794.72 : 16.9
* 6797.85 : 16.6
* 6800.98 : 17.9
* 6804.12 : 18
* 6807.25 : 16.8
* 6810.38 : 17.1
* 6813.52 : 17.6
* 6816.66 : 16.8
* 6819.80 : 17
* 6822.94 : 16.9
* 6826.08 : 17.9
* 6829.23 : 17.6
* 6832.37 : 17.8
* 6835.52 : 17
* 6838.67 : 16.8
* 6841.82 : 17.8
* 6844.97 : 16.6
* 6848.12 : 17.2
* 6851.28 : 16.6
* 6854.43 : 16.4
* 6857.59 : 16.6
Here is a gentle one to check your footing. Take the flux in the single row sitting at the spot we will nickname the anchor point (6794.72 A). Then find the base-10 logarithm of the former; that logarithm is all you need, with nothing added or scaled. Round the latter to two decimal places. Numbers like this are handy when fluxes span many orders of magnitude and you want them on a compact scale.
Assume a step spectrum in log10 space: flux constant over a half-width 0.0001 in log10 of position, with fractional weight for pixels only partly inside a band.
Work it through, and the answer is 1.23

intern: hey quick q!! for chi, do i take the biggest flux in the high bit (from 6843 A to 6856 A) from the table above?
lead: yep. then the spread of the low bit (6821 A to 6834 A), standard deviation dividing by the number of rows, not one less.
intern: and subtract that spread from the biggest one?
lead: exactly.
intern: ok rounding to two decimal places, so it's 16.81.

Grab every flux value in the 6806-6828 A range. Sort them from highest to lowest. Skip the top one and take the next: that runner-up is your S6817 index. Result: 17.6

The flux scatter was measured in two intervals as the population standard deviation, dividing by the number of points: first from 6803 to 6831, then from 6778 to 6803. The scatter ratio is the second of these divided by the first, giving 1.0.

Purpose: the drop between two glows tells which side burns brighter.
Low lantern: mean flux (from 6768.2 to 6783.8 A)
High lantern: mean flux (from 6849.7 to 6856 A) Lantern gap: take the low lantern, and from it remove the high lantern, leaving 1.2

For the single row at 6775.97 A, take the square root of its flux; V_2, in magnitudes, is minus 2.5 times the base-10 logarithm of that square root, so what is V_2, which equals -1.58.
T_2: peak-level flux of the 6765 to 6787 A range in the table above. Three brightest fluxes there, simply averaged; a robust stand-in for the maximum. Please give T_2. 18.2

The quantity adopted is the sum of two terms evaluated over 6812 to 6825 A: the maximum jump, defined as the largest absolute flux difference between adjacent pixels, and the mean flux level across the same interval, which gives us 17.9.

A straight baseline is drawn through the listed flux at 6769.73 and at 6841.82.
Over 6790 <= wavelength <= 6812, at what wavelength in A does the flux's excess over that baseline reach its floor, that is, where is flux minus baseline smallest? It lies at 6797.85 A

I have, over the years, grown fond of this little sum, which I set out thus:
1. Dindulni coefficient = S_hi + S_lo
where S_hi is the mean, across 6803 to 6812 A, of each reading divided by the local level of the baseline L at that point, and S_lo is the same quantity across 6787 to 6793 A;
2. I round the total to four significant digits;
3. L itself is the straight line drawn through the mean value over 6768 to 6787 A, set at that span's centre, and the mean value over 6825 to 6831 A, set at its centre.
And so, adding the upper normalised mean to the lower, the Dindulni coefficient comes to 1.970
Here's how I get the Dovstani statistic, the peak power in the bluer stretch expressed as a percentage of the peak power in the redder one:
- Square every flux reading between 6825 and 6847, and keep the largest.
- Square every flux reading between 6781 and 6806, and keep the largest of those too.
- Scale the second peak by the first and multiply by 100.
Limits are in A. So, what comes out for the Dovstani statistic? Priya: 101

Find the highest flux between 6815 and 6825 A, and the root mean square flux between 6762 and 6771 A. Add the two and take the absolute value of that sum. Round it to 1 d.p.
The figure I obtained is 34.8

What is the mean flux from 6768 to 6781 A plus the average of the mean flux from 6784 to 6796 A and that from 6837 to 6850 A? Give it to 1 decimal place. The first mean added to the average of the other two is 34.9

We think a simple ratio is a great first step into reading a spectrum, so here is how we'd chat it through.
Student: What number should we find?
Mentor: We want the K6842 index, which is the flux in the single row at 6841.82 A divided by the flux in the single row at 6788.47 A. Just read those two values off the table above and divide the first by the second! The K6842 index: 1.02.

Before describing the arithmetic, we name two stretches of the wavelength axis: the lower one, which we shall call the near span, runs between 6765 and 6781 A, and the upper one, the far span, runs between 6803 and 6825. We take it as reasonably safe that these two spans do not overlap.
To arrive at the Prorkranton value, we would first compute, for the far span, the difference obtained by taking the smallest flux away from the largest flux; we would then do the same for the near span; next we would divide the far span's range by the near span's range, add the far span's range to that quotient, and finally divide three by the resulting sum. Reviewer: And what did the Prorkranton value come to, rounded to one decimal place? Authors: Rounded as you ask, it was 1.4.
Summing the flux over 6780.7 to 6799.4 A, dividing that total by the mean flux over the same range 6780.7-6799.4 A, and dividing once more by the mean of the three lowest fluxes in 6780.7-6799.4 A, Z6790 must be 0.36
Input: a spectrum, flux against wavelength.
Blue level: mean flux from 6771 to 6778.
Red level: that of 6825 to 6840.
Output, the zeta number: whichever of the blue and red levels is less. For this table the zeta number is 17.4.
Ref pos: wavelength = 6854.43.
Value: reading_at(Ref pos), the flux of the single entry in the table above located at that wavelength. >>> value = 16.4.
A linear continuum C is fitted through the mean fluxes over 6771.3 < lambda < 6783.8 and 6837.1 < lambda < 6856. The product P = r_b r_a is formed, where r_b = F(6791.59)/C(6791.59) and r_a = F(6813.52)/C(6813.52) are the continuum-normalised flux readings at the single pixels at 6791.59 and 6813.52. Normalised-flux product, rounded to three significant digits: 1.00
